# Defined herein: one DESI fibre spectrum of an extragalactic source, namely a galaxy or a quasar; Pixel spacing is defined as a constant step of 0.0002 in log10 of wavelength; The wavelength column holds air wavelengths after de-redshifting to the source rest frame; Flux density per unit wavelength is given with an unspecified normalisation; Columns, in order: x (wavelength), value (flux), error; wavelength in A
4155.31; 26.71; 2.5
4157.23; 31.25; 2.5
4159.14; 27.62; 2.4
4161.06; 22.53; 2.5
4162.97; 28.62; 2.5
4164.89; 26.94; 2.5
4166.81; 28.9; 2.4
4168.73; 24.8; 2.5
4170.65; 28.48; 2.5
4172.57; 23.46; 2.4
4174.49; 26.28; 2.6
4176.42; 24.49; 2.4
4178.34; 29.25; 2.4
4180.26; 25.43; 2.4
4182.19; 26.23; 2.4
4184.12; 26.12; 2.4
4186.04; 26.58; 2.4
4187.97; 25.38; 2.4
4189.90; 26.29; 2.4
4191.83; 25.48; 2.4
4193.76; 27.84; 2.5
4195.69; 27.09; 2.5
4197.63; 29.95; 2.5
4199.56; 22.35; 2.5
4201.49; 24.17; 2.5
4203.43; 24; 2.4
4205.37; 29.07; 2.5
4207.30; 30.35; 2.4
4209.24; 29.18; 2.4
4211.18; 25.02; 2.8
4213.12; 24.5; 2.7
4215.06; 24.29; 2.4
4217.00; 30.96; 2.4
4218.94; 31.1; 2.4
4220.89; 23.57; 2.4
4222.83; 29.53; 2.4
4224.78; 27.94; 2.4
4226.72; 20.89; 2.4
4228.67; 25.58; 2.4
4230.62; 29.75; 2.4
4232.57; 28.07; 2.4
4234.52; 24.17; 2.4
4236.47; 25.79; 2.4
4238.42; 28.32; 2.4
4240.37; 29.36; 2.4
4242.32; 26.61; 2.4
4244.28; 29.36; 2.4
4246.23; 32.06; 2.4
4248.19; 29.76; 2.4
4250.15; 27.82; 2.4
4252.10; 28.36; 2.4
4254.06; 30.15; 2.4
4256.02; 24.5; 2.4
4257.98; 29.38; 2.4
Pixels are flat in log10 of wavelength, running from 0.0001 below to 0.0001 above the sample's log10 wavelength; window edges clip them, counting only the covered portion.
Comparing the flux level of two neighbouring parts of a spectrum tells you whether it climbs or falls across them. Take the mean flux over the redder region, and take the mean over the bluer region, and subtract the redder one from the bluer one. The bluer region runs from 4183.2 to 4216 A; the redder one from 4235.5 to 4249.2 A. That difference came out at -2.4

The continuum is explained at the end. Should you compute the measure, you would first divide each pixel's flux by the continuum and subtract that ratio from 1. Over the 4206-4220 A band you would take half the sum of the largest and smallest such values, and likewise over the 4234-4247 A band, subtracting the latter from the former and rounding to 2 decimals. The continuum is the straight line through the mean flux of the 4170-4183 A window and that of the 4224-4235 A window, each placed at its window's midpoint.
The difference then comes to 0.02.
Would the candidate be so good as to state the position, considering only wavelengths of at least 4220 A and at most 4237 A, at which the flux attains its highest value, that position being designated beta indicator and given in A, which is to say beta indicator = 4230.62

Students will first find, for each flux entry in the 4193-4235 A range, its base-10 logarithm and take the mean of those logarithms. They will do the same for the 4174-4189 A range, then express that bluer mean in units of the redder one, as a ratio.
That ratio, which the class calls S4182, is 0.995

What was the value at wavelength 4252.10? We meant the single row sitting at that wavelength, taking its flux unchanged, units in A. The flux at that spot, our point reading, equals 28.36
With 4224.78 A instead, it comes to 27.94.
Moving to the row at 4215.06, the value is 24.29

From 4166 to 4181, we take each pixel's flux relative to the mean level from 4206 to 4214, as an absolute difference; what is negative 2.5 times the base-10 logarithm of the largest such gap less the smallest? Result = -1.13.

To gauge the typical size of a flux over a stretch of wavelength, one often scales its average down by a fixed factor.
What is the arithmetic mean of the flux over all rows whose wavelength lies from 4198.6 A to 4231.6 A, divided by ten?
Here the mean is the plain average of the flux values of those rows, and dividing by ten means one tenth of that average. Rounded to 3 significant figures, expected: 2.66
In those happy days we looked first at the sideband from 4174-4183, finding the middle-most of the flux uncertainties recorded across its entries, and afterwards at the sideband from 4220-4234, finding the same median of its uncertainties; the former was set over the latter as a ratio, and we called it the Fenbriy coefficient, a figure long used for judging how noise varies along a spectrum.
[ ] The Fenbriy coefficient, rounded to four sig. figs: 1.000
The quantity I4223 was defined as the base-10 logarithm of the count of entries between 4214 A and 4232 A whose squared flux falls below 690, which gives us 0.60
